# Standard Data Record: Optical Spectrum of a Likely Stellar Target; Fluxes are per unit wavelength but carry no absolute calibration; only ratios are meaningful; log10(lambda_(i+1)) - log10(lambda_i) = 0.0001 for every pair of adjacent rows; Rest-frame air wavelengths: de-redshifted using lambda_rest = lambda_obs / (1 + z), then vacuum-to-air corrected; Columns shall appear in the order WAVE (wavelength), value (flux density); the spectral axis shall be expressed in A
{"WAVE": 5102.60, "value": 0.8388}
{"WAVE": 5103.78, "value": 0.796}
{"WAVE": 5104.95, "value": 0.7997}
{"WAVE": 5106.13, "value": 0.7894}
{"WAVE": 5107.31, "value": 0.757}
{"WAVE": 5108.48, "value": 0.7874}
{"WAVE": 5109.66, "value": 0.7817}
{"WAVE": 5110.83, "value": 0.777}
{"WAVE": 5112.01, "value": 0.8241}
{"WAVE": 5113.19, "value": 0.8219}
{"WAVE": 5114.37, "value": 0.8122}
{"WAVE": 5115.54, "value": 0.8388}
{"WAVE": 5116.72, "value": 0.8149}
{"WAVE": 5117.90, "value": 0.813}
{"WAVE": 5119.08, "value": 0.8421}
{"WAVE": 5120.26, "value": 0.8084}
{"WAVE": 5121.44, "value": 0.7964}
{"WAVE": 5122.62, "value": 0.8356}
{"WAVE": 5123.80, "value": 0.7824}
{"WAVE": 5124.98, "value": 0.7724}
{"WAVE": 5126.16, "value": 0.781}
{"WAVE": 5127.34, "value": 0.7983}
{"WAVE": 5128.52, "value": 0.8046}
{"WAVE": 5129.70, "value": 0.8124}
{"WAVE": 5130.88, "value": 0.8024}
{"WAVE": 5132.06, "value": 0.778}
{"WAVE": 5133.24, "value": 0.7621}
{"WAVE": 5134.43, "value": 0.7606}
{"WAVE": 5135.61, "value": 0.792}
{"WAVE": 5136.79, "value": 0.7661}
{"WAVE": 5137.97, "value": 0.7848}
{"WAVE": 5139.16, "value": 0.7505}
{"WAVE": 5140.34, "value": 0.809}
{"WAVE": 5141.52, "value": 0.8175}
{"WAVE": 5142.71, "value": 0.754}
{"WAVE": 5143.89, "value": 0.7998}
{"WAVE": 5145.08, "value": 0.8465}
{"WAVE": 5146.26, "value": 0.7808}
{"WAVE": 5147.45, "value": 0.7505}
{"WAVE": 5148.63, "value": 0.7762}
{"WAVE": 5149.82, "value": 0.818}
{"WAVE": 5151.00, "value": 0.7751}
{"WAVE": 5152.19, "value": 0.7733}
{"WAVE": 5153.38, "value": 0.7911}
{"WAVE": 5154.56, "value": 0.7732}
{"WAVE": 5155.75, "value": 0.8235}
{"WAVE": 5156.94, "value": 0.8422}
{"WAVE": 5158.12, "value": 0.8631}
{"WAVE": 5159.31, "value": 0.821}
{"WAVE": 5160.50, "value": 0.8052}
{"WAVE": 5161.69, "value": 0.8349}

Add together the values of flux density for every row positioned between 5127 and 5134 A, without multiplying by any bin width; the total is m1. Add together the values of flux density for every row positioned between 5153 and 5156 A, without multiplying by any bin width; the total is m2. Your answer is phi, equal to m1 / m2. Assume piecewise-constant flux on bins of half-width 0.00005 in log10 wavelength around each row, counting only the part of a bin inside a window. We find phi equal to 1.99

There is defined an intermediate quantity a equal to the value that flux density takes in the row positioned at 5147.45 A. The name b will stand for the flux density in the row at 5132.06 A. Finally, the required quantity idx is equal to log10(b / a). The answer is 0.016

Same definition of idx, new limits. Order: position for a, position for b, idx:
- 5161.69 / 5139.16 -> -0.046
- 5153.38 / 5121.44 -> 0.003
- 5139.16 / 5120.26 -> 0.032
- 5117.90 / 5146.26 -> -0.018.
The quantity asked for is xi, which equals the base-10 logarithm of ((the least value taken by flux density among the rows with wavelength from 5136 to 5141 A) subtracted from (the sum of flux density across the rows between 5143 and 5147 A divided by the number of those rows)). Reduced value -1.23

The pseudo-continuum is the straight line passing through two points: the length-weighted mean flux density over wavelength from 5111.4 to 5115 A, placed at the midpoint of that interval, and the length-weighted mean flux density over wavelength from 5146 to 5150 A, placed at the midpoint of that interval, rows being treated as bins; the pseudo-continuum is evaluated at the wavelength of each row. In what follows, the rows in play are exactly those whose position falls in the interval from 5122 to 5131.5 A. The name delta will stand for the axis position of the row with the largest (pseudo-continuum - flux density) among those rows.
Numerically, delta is 5124.98 A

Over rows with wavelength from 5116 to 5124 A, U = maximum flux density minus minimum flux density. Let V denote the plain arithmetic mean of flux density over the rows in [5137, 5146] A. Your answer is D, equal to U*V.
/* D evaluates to 0.047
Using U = 0.06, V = 0.795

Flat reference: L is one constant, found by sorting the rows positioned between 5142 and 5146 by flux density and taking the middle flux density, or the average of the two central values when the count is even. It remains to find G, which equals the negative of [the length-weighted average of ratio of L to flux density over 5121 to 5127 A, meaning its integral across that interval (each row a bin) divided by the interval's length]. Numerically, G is -1.01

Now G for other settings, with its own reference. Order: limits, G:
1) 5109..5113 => -1.00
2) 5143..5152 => -1.01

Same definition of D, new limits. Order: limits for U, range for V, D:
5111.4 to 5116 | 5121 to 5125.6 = 0.021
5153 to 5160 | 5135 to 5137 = 0.070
